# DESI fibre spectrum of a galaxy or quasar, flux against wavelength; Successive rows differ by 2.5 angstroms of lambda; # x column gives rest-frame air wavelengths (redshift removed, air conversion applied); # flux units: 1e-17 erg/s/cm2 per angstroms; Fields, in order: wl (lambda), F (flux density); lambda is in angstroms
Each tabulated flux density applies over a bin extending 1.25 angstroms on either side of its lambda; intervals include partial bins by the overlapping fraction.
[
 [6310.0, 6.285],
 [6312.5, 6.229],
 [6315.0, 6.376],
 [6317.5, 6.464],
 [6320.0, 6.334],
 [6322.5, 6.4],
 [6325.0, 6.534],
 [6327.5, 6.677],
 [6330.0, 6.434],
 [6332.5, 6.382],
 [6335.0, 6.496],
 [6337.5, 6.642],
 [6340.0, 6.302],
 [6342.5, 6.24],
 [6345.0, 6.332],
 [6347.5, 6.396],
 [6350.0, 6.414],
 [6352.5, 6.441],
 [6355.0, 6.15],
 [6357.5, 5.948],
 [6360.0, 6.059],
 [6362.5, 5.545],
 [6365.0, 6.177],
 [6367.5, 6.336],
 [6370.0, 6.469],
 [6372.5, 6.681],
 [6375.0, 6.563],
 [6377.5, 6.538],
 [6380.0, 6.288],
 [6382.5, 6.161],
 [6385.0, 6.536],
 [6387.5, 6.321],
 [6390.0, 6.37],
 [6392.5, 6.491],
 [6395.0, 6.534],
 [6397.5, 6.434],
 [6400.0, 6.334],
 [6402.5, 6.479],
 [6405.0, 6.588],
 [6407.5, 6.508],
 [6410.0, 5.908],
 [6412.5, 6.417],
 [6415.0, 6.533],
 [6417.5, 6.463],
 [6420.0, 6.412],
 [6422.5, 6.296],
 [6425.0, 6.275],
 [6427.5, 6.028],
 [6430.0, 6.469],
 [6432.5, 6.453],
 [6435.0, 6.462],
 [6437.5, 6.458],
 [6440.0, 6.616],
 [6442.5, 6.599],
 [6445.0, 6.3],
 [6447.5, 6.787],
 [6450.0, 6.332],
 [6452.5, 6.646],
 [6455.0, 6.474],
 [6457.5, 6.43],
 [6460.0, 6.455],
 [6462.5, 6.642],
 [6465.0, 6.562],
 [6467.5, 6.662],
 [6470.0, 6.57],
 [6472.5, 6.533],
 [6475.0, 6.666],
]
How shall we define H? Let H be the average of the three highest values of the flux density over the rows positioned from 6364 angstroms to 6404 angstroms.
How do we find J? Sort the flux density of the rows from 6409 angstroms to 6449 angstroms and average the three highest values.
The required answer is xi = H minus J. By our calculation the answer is -0.07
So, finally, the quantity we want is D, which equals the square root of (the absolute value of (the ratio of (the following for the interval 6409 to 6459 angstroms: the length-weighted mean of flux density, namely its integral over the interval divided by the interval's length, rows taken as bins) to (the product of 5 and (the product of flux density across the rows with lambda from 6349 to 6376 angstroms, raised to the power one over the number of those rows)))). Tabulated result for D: 0.453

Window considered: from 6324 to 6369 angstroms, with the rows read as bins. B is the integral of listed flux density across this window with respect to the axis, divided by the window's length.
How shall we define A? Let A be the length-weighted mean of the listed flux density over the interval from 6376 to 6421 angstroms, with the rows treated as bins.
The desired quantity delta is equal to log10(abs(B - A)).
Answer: -0.99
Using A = 6.41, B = 6.31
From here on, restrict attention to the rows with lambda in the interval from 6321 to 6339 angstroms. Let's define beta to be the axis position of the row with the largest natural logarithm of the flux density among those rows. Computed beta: 6327.5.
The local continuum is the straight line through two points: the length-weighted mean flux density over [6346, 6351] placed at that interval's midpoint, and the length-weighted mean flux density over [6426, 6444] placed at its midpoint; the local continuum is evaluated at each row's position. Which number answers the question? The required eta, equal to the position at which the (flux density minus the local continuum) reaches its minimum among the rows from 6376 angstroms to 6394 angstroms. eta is 6382.5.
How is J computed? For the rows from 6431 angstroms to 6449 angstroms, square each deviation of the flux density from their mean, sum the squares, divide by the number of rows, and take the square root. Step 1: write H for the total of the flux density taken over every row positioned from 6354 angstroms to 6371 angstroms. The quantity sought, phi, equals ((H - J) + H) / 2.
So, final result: 42.6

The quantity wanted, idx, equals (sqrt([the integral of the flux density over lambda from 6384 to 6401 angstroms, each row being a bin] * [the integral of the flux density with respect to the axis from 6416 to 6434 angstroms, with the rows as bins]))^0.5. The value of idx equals 10.6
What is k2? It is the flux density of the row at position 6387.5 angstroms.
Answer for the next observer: 6.321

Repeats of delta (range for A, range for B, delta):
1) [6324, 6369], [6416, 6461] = -0.86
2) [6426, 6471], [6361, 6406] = -0.93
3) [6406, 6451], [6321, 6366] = -1.01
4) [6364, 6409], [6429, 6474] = -1.03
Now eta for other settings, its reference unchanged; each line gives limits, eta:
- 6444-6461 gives 6445.0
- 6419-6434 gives 6427.5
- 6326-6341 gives 6340.0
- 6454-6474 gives 6457.5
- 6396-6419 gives 6410.0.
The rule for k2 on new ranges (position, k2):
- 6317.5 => 6.464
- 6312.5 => 6.229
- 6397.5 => 6.434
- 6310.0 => 6.285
